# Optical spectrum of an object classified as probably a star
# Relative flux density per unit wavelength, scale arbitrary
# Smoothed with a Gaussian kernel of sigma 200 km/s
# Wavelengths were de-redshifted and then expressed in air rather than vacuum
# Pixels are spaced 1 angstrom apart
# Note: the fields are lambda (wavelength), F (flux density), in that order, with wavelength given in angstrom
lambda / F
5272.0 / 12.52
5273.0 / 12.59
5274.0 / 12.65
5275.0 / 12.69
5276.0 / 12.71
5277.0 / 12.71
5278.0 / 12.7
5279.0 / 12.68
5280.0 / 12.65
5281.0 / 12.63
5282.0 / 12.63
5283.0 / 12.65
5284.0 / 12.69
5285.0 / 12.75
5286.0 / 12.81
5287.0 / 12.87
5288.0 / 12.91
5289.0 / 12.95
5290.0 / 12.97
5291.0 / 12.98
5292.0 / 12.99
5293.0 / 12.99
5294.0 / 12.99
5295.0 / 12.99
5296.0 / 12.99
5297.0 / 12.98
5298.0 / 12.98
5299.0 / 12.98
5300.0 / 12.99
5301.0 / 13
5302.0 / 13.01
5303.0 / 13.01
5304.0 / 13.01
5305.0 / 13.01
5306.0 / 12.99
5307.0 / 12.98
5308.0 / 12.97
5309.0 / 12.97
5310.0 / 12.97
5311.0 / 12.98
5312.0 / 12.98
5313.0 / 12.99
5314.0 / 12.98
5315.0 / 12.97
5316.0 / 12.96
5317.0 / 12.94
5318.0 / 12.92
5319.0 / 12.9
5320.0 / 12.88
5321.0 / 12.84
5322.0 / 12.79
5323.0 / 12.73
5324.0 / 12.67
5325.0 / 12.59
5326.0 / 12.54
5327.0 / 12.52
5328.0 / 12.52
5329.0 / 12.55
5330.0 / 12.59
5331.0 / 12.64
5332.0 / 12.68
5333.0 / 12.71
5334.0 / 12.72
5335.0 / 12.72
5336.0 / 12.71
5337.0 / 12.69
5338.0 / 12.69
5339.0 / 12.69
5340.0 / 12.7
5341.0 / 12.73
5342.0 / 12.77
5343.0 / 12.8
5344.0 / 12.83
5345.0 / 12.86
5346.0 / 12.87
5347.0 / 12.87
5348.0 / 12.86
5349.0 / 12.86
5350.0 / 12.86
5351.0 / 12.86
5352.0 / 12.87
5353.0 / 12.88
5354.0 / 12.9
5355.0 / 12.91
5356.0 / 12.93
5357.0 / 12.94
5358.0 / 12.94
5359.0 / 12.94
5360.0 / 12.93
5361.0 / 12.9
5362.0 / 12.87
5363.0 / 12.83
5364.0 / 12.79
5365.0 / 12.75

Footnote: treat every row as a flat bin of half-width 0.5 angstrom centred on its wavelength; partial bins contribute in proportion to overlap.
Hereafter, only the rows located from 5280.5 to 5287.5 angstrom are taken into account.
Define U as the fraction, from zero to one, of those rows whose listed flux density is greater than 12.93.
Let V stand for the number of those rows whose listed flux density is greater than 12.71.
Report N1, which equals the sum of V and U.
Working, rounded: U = 0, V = 3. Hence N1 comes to 3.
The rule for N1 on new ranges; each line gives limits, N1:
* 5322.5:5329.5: 1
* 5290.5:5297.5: 8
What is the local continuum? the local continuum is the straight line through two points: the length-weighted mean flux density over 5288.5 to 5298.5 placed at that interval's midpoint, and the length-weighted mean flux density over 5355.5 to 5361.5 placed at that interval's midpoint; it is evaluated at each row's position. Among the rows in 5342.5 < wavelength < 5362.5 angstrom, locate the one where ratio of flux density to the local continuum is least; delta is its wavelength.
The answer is 5343.0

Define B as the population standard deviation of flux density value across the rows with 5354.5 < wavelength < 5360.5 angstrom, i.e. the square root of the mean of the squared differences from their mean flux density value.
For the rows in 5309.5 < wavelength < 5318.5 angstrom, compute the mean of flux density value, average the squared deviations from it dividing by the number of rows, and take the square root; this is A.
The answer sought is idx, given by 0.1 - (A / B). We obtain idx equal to -1.9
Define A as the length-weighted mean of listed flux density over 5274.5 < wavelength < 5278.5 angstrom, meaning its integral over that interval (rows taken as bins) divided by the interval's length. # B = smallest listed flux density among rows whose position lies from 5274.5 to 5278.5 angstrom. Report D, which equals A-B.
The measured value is 0.01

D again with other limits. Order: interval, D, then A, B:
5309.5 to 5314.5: 0.01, 13.0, 12.97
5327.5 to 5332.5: 0.08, 12.6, 12.52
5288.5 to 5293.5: 0.03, 13.0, 12.95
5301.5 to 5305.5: 0.00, 13.0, 13.01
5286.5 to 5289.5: 0.04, 12.9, 12.87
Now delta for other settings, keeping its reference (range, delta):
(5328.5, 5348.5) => 5329.0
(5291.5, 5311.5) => 5308.0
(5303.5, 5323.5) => 5323.0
